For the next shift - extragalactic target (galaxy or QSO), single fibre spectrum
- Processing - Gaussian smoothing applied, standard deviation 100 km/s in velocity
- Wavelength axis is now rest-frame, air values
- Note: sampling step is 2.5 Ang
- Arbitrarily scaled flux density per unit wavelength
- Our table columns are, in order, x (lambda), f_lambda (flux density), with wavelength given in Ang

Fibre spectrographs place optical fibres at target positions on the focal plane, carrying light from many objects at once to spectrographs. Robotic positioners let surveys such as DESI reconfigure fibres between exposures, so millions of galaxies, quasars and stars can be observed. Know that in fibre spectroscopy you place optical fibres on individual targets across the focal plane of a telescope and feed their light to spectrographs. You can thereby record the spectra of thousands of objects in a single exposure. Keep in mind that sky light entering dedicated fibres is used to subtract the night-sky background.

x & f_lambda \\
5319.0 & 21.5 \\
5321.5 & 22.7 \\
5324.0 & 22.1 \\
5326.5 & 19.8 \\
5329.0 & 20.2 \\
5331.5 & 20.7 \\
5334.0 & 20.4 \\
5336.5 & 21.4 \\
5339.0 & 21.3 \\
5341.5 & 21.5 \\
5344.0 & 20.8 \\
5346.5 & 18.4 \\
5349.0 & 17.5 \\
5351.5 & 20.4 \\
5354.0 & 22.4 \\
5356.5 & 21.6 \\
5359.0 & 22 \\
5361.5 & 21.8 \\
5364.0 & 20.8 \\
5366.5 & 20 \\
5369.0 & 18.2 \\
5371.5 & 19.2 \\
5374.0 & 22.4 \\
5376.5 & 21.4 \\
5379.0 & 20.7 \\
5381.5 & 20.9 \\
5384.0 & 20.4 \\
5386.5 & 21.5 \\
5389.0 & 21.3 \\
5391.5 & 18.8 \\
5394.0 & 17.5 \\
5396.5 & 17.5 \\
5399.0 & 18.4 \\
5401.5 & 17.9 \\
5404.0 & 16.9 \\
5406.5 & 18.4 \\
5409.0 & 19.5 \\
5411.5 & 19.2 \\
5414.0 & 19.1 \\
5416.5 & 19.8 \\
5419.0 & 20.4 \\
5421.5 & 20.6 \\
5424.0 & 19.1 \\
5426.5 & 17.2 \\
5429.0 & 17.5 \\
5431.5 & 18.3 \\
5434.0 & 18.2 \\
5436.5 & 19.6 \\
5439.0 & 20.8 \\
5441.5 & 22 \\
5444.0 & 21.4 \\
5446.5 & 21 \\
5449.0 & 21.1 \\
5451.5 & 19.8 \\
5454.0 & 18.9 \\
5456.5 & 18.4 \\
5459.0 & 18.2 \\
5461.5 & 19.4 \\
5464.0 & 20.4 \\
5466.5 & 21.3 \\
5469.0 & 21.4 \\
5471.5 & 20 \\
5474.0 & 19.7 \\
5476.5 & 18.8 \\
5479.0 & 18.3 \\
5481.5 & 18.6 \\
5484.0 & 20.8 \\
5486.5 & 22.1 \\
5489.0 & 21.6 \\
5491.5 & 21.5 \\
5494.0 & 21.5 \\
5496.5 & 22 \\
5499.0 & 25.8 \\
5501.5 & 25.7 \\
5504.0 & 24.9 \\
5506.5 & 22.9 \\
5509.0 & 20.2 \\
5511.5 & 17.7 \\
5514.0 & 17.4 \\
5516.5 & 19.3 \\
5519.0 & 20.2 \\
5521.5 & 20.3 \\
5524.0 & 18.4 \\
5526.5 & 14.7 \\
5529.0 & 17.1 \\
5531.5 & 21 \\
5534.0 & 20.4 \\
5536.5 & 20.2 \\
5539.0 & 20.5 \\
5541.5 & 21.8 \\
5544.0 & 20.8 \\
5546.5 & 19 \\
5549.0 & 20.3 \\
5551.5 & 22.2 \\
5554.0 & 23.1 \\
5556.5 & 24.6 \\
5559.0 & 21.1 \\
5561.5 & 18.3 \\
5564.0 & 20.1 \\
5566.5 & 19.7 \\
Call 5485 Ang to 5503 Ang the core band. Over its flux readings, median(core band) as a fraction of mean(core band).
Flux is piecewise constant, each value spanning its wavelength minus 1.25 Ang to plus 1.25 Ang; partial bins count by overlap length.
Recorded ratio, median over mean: 0.961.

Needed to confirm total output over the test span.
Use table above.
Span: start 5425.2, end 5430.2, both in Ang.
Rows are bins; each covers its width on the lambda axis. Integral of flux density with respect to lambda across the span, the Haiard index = 87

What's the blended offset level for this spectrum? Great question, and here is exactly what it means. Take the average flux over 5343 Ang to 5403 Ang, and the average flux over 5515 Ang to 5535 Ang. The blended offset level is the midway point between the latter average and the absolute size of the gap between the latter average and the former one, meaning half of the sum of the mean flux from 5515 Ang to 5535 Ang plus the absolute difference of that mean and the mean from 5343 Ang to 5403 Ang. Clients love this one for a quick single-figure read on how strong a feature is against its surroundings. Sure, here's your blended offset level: 10.0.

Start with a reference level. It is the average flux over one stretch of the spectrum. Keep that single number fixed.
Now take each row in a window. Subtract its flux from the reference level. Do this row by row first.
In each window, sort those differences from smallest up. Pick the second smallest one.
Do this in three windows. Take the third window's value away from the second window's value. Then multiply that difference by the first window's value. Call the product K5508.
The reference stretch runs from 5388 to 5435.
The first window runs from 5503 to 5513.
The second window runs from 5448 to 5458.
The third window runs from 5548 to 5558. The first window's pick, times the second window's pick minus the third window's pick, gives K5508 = -14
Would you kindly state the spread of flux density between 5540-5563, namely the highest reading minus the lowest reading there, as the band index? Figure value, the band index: 6.3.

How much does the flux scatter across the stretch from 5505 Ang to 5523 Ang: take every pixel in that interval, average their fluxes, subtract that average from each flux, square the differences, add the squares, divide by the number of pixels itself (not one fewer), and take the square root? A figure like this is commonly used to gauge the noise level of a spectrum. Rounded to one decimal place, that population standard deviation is 1.7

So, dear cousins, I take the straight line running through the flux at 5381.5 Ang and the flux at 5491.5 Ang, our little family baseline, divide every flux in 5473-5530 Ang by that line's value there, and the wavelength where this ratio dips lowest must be 5526.5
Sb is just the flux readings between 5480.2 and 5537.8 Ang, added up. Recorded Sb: 474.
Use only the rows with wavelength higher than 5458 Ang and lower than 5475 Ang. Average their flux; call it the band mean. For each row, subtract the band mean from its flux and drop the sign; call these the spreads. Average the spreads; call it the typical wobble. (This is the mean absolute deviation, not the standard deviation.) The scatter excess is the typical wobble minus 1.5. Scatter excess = -0.66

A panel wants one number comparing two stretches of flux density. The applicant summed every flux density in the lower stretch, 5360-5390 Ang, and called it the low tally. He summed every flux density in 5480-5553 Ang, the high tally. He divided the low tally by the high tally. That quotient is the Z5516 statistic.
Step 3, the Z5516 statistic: 0.4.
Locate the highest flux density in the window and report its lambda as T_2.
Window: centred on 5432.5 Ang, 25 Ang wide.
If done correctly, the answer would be 5441.5 Ang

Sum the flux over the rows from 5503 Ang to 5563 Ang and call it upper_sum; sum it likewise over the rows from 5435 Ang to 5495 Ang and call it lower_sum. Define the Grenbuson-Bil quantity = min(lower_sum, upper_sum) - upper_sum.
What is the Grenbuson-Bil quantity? 0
